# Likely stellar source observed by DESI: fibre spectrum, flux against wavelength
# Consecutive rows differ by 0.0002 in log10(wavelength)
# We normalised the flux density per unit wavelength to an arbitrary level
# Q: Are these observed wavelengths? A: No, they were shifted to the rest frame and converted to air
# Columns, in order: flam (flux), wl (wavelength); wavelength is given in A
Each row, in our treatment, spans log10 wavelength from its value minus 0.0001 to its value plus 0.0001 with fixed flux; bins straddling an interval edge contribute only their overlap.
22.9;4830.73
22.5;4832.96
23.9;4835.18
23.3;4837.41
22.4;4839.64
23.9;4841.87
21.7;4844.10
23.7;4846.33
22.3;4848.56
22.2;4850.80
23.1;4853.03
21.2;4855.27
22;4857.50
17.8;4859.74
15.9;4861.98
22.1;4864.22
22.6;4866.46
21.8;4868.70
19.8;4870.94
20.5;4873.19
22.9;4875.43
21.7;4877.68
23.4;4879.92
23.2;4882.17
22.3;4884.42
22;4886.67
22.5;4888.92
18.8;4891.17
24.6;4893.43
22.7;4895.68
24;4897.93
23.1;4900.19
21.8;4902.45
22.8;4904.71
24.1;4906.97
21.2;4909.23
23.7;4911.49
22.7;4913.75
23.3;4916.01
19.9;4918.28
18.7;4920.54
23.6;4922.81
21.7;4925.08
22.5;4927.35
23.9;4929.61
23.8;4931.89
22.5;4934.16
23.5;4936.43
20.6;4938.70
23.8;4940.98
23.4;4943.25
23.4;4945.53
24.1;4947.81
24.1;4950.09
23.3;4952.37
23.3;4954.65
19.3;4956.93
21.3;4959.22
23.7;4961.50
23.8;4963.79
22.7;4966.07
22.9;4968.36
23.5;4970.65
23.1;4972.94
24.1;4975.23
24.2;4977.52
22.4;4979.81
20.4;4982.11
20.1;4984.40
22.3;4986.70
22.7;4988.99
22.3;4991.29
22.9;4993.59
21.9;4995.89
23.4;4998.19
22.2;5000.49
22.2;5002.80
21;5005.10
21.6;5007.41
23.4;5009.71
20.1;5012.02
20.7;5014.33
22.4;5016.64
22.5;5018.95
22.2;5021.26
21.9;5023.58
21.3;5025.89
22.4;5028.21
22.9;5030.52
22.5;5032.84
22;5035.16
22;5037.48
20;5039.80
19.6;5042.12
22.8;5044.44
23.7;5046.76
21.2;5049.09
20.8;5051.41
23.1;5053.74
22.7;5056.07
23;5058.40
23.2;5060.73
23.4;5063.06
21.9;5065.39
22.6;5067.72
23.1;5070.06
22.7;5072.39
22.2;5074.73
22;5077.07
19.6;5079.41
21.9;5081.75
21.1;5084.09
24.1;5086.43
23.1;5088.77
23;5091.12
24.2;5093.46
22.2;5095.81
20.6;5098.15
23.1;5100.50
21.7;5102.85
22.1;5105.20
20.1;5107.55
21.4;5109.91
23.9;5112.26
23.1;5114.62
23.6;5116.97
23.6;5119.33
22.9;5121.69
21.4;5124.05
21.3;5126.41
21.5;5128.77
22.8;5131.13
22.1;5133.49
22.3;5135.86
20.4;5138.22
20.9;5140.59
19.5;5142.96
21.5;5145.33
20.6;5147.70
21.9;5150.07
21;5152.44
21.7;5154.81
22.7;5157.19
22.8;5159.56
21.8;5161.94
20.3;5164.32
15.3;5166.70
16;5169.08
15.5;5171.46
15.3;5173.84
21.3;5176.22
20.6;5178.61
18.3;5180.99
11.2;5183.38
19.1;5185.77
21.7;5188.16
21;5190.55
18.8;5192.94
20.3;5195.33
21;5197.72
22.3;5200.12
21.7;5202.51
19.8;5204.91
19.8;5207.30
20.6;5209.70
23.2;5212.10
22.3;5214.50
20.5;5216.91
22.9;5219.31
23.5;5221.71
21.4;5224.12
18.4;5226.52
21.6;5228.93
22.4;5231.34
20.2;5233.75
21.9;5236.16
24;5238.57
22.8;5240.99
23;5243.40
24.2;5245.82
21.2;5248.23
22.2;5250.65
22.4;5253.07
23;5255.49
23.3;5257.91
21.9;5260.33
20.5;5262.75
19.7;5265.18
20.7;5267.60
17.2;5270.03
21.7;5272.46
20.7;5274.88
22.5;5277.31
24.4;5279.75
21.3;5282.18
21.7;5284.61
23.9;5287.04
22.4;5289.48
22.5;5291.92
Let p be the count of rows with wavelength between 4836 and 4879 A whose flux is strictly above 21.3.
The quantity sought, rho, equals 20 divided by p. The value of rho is 1.43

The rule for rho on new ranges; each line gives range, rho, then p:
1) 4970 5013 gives 1.33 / 15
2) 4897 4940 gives 1.33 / 15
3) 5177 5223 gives 2.86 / 7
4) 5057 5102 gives 1.25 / 16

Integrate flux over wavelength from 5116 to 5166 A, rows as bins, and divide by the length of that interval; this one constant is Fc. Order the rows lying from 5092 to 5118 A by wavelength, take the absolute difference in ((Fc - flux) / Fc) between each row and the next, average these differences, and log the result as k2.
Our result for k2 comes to 0.069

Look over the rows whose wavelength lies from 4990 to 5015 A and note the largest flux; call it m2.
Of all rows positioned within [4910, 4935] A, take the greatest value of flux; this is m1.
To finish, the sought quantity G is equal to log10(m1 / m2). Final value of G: 0.01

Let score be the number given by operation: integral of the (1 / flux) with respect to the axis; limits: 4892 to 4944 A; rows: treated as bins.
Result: 2.30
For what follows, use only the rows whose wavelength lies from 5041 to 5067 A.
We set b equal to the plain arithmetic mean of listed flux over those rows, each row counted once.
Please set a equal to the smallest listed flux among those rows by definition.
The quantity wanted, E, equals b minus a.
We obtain 2.7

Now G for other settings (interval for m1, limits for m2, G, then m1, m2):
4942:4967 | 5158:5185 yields 0.02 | 24.1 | 22.8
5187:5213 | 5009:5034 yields 0.00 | 23.2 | 23.4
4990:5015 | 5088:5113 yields -0.01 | 23.4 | 24.2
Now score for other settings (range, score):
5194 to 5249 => 2.55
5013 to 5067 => 2.45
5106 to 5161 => 2.52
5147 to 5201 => 2.84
